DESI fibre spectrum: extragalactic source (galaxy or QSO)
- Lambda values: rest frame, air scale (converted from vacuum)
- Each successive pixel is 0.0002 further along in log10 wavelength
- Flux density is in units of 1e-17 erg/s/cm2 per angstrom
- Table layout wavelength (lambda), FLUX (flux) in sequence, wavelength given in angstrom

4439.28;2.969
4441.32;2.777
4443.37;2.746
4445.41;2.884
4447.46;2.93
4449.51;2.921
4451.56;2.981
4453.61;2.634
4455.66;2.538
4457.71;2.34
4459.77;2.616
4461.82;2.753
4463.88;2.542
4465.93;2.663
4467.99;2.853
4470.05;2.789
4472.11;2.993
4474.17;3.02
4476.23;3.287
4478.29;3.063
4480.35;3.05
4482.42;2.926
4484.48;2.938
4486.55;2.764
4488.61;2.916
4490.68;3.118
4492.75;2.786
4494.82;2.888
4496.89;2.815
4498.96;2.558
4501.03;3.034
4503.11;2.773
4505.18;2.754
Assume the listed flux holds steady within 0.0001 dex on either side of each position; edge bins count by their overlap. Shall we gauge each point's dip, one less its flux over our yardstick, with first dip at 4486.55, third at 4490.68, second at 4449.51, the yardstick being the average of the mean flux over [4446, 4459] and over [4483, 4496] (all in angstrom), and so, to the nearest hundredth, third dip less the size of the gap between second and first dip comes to -0.16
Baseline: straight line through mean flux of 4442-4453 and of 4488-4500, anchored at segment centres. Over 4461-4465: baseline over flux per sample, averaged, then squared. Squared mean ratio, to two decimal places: 1.18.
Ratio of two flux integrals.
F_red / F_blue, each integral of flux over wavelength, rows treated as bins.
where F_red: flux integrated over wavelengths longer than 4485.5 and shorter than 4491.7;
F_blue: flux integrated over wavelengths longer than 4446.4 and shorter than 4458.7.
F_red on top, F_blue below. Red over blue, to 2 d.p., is 0.54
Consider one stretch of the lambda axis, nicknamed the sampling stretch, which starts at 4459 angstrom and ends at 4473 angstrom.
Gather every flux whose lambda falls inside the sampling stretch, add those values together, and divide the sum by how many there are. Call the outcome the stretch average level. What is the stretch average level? 2.74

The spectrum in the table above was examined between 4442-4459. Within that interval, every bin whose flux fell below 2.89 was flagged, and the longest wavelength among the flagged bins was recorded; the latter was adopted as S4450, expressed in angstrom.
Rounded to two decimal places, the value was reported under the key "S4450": 4457.71 angstrom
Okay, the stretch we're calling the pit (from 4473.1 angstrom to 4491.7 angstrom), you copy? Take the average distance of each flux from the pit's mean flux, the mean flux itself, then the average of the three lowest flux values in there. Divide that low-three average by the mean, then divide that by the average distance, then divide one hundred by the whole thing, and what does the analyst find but 11.5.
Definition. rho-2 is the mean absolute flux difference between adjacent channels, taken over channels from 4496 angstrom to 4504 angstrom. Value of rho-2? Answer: 0.33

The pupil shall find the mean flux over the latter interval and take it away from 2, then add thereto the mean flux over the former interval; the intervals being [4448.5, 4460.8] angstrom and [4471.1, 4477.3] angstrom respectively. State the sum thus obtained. 1.57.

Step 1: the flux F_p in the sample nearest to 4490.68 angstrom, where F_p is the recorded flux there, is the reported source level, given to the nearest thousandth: 3.118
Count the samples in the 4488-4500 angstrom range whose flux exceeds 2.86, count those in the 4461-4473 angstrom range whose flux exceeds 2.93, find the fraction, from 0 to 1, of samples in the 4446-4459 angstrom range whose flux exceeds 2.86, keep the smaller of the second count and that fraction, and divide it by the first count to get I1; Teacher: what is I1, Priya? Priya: 0.17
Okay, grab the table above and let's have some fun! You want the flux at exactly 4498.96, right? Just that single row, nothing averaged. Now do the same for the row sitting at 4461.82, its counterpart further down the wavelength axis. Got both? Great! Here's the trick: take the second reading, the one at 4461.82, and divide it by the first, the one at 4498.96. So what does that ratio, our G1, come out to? 1.08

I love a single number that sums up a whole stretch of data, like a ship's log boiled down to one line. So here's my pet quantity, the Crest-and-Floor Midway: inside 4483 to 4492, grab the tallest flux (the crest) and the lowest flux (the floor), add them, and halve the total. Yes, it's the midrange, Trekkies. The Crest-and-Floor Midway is 2.94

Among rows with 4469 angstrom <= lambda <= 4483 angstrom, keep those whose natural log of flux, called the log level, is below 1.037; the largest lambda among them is 4470.05 angstrom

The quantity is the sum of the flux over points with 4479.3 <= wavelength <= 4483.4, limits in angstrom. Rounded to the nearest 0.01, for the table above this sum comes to 5.98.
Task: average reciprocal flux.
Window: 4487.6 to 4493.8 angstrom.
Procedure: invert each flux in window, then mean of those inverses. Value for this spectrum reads 0.341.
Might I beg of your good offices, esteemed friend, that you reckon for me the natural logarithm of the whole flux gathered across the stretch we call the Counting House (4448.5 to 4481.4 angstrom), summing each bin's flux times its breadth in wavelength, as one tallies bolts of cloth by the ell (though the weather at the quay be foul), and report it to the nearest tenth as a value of 4.5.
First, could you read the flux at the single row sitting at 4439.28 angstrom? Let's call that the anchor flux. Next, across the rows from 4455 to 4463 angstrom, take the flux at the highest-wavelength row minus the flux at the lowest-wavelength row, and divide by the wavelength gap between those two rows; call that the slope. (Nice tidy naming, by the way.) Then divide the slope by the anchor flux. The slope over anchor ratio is 0.012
